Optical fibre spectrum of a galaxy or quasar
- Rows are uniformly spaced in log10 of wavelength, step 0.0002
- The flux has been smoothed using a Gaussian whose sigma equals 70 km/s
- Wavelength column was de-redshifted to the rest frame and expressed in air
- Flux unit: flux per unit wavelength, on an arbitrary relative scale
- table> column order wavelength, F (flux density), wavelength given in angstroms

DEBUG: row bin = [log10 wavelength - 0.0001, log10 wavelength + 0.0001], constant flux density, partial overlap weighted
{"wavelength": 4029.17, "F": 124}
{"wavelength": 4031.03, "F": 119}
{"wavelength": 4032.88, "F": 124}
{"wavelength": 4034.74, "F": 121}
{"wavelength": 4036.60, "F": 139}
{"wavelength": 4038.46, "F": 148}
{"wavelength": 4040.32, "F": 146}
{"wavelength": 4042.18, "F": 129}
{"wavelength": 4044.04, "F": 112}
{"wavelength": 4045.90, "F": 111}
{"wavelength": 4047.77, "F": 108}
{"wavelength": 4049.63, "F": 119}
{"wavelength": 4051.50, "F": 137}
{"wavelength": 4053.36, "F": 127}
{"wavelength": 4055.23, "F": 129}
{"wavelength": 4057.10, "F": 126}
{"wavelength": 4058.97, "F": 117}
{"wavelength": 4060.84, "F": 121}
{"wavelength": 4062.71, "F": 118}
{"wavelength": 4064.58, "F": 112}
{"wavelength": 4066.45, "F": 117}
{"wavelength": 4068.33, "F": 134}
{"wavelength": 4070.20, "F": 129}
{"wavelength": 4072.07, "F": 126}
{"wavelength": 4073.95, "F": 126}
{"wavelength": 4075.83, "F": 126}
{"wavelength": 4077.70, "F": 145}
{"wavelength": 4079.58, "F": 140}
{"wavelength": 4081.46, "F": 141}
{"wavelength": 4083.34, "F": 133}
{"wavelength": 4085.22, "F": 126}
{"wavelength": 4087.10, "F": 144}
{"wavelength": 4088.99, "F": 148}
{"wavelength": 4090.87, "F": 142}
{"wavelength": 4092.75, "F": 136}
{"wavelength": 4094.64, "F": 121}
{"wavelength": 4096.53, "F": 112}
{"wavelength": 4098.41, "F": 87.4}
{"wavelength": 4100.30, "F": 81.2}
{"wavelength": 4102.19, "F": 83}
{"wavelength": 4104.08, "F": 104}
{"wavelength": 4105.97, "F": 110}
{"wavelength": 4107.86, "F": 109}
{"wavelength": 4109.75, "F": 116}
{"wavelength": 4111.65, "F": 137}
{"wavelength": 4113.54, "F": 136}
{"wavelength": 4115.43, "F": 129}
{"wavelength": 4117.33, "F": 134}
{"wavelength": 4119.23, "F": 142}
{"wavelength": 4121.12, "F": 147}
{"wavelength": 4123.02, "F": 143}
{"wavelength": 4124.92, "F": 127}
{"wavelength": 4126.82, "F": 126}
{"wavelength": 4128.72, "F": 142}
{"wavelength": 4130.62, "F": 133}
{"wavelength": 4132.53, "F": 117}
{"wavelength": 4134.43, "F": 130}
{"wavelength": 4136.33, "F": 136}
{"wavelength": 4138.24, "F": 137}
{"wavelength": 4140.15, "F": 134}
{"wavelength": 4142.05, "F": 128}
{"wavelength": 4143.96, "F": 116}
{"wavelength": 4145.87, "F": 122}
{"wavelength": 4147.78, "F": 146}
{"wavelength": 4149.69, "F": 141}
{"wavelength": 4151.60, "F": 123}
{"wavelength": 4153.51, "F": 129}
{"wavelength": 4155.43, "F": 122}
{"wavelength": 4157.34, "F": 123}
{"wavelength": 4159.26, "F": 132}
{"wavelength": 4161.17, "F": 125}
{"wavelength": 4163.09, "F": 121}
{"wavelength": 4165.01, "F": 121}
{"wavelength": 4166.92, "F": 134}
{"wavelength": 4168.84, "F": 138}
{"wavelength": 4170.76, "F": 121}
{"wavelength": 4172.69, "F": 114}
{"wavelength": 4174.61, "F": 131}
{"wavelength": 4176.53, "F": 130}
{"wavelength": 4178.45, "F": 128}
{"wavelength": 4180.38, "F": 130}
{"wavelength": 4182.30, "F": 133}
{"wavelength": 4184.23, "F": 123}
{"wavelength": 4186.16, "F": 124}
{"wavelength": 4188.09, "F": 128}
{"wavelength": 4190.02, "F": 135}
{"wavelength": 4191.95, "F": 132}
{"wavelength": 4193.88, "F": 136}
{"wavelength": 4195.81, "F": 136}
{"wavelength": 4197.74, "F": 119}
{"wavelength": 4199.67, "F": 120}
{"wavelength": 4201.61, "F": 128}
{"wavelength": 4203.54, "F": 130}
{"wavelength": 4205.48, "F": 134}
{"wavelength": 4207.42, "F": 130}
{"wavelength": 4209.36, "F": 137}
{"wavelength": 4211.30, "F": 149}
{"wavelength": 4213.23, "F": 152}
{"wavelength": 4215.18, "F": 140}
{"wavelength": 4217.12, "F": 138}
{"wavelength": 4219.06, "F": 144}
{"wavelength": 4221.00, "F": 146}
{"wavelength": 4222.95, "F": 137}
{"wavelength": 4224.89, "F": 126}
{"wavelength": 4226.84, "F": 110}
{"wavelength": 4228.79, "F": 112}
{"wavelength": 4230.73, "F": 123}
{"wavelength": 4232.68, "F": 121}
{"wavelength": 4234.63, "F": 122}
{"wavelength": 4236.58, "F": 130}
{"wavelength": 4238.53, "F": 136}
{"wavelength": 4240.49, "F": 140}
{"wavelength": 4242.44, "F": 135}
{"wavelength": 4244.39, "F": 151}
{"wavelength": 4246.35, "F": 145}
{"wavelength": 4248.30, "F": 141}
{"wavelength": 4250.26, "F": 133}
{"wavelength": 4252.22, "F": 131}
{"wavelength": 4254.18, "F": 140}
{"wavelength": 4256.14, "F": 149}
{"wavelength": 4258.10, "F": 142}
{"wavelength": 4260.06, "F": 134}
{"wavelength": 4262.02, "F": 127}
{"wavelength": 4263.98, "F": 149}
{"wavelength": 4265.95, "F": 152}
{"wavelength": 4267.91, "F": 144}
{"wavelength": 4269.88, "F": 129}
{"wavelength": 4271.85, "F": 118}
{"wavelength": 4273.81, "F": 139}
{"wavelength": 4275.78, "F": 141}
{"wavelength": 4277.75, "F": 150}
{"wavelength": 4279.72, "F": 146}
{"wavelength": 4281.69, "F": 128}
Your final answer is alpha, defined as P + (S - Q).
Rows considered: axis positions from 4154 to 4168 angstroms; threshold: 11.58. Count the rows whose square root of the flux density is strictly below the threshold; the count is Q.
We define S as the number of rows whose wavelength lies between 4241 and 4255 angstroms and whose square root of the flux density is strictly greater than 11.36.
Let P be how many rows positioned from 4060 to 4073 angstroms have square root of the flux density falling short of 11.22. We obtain 4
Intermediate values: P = 4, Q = 7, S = 7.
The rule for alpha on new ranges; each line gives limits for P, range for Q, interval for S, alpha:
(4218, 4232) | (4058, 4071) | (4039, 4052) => -2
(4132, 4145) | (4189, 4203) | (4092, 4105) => -1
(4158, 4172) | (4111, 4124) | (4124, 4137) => 6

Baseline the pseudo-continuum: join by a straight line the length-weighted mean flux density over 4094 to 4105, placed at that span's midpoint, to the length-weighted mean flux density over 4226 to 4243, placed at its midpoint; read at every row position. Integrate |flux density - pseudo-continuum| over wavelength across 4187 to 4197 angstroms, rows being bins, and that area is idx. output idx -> 164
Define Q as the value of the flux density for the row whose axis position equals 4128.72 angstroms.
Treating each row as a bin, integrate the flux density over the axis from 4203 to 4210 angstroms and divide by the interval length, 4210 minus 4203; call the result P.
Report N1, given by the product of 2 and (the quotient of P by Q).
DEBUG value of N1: 1.87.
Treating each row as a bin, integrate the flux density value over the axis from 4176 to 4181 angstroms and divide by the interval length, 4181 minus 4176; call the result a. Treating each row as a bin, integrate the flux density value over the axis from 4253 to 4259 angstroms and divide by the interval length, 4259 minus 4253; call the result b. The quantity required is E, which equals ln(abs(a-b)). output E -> 2.6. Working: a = 129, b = 143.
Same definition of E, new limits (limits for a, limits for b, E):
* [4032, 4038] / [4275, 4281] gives 2.7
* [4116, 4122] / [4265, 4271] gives -0.2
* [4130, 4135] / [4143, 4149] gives 1.0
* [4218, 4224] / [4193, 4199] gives 2.5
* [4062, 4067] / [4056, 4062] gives 1.8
